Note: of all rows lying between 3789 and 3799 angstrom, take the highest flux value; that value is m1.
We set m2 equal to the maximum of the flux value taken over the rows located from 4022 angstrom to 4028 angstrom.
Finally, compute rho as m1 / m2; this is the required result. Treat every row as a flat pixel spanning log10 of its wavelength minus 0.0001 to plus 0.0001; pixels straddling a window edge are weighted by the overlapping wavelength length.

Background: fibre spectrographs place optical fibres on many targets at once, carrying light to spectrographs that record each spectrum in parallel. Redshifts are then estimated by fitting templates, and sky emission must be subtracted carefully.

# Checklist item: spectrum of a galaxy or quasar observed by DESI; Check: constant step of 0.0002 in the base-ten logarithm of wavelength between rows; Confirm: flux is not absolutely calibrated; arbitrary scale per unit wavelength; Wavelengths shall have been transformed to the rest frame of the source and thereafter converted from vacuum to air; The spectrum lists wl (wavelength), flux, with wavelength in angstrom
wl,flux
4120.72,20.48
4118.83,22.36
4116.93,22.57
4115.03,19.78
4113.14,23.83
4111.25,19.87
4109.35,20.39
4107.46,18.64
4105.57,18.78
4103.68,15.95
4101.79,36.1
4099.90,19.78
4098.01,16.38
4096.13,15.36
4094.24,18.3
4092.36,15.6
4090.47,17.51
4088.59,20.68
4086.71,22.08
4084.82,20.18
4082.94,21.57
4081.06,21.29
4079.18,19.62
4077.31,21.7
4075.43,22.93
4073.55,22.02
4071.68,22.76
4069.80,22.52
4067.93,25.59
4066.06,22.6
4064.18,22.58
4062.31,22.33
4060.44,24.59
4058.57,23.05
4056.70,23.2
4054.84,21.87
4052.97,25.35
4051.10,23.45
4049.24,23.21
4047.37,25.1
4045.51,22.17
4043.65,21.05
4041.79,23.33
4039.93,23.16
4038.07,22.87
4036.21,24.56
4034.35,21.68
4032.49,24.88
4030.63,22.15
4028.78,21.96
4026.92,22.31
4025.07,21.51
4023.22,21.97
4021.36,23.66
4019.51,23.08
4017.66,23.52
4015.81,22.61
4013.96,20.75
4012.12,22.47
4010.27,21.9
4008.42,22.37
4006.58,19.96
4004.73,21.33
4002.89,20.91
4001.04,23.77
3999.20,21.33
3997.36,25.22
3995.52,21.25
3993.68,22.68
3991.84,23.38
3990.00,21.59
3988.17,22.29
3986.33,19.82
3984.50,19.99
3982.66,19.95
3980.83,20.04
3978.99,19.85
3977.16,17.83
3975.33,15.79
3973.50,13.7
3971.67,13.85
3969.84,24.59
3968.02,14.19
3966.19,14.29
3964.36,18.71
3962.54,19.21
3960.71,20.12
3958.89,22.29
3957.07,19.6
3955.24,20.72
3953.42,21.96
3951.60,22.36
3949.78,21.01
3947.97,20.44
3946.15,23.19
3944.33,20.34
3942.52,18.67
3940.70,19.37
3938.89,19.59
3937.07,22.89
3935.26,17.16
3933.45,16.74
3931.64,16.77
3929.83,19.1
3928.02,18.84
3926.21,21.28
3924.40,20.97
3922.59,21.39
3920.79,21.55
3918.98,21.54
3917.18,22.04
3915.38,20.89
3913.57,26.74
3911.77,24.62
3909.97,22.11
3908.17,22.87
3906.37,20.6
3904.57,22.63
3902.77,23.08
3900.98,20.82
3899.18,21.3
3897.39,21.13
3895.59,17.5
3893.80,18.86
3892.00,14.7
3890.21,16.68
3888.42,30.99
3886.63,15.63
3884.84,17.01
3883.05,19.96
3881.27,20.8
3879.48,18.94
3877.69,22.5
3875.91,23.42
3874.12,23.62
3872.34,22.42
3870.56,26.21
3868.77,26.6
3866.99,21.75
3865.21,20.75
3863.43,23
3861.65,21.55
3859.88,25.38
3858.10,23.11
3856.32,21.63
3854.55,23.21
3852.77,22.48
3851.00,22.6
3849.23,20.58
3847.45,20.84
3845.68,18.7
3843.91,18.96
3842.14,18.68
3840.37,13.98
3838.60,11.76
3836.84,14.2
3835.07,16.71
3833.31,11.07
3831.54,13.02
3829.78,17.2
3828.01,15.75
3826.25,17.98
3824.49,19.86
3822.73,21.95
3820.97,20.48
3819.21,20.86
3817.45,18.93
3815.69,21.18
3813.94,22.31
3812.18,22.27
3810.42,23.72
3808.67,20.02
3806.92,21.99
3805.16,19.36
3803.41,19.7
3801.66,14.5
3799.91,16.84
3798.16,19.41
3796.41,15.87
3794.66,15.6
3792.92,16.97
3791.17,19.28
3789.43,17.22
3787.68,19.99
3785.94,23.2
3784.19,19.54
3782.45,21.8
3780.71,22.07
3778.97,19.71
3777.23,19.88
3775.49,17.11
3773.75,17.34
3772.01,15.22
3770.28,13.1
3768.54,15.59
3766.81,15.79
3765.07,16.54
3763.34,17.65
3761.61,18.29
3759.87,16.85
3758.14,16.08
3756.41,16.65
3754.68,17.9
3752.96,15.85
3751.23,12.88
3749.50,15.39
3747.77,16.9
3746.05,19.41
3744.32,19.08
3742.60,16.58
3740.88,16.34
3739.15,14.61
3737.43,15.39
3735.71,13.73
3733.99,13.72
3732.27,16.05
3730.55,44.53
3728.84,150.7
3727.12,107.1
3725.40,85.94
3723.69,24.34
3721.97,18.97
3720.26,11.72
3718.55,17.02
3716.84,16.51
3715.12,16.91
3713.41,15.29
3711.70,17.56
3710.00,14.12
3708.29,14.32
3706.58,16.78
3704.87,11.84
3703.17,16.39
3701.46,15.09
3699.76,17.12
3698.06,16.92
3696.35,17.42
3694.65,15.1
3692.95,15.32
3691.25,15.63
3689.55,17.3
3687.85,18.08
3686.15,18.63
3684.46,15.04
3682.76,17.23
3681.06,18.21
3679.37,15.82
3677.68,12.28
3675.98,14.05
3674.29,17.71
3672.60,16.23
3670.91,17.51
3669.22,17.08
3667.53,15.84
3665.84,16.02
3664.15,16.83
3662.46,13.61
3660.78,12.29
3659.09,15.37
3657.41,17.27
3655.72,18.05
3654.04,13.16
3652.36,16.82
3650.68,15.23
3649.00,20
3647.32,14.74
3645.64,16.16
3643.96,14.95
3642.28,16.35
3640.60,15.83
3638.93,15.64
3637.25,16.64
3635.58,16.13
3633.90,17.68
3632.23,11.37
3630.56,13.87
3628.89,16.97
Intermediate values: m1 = 19.41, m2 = 22.31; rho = 0.9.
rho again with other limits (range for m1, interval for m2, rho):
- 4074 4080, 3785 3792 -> 1.0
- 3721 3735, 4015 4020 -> 6.4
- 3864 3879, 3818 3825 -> 1.2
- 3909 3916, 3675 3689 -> 1.4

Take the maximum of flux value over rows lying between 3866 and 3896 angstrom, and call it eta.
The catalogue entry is 30.99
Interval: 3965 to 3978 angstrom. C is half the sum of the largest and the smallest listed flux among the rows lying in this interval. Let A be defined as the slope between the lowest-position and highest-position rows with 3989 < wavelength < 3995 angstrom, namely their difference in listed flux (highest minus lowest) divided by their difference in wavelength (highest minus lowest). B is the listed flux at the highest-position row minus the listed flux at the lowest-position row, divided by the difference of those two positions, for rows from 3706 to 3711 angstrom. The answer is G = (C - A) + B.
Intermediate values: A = 0.30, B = -0.8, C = 19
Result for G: 18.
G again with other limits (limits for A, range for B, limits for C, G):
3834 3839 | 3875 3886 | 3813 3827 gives 21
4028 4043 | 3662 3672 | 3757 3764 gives 18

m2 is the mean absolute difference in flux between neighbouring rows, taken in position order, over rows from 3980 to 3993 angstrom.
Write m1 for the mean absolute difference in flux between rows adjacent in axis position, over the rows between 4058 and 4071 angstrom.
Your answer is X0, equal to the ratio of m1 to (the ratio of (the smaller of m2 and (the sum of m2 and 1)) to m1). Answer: 3.3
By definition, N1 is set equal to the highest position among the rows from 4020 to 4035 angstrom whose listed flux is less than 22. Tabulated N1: 4034.35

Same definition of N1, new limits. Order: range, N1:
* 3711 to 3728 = 3721.97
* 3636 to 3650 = 3649.00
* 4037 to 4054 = 4043.65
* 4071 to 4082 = 4081.06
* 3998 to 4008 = 4006.58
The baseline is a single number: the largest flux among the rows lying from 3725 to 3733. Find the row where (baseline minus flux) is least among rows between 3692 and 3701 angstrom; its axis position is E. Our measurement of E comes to 3696.35 angstrom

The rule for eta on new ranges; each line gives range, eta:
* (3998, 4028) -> 23.77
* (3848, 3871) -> 26.6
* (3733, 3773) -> 19.41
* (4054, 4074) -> 25.59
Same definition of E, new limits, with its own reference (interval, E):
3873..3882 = 3874.12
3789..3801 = 3798.16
